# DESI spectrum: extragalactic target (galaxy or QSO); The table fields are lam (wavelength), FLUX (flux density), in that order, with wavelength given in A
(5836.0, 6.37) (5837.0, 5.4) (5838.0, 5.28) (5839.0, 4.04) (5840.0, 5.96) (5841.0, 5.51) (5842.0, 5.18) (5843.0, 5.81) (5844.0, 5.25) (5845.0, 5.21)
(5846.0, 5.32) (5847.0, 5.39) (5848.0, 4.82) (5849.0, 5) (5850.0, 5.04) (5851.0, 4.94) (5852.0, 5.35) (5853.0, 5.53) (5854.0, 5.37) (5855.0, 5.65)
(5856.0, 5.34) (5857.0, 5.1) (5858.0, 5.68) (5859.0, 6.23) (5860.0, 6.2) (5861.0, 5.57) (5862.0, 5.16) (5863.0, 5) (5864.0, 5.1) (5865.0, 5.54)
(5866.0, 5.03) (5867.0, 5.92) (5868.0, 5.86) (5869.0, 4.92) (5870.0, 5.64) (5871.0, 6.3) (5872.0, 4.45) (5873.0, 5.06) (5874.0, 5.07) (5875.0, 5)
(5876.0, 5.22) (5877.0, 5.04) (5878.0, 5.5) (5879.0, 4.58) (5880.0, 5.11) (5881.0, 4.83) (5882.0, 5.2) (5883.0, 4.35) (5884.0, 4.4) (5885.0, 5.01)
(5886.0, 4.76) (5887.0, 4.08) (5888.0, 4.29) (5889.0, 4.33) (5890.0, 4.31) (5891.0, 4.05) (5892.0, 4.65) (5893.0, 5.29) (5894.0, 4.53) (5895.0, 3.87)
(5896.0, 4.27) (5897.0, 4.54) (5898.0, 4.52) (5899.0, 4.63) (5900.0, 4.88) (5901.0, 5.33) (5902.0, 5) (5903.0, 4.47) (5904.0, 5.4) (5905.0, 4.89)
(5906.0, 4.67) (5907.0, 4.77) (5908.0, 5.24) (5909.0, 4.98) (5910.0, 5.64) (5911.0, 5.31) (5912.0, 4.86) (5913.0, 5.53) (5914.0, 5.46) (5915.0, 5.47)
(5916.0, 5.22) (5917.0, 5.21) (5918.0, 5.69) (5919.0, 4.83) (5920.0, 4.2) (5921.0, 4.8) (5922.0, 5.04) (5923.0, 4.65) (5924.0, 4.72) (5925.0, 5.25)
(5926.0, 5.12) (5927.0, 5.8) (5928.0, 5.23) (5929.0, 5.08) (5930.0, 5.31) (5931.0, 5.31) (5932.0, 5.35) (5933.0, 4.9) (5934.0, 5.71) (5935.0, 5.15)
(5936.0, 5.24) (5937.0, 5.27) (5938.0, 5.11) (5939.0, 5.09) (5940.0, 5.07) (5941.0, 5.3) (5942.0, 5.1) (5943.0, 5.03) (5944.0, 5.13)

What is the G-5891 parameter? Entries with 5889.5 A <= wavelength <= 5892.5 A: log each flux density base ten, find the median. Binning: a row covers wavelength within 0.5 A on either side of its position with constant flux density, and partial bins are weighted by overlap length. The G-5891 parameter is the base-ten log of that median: -0.198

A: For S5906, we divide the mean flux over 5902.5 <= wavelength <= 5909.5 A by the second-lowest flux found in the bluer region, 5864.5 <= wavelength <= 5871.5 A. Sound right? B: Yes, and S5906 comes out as 0.98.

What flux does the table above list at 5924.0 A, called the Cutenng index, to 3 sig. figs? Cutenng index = 4.72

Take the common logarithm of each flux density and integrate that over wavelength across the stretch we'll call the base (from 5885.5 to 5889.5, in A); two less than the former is 0.56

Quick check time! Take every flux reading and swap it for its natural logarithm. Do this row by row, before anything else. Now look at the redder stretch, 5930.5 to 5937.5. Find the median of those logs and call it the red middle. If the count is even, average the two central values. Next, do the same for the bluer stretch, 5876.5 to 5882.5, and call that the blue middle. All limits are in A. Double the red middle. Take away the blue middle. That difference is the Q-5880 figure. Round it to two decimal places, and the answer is 1.70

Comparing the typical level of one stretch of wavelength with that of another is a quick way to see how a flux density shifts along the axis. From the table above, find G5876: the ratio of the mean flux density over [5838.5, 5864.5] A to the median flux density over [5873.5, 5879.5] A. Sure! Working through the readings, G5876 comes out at 1.06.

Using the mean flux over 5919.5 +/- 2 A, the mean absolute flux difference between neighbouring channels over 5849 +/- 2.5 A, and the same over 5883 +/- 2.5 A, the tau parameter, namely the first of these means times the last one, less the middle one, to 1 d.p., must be 2.1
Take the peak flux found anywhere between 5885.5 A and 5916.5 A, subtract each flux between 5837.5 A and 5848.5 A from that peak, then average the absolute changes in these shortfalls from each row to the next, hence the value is 0.59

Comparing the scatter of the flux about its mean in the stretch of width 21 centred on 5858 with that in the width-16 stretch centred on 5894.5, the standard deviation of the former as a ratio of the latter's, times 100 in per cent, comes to 98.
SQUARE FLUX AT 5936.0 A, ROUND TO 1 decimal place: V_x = 27.5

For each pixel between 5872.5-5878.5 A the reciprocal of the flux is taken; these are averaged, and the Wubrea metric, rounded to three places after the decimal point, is 0.194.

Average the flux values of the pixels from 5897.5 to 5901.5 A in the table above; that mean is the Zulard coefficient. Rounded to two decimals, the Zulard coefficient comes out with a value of 4.84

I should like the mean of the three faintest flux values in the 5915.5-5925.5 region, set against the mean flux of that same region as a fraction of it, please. 0.912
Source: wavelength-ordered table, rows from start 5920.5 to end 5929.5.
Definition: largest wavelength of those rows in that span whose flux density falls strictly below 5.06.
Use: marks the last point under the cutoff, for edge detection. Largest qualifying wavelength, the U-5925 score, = 5924.0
